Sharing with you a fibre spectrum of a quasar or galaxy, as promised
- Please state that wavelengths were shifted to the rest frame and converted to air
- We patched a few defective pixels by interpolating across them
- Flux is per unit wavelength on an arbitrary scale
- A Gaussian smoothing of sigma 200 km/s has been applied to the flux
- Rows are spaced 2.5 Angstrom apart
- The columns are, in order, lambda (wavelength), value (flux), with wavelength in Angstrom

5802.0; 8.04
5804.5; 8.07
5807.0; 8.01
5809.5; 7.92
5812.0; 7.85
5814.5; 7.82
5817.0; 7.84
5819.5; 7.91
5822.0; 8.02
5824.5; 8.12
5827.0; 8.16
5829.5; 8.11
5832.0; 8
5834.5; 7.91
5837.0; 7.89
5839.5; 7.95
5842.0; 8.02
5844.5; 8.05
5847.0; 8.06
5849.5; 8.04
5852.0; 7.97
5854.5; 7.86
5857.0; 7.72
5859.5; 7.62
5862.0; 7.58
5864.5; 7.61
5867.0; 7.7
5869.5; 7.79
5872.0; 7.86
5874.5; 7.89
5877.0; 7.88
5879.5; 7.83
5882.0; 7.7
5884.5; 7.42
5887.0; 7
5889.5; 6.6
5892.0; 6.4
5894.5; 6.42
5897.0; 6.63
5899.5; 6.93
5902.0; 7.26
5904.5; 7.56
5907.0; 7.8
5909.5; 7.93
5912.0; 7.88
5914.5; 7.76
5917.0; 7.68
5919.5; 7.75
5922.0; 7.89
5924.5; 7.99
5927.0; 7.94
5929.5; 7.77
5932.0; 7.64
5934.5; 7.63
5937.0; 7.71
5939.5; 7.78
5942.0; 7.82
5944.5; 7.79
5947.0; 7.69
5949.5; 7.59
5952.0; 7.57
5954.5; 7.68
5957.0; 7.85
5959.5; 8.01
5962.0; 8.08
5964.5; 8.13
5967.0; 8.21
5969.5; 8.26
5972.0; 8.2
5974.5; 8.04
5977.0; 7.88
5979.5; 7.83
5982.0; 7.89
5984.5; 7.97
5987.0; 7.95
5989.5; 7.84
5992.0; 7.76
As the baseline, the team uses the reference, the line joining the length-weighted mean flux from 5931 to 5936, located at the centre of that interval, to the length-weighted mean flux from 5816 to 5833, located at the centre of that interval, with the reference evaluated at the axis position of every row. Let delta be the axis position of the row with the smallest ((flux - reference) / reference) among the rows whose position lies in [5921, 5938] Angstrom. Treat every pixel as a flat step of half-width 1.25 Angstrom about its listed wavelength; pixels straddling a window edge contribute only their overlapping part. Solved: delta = 5934.5 Angstrom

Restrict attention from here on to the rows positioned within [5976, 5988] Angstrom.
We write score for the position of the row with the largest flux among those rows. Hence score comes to 5984.5 Angstrom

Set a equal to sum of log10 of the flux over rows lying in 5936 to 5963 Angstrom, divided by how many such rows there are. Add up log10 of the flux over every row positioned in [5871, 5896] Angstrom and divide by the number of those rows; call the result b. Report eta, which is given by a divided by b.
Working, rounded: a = 0.891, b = 0.862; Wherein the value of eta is 1.03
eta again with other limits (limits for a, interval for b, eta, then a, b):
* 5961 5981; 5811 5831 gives 1.01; 0.907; 0.902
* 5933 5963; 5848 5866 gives 1.00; 0.890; 0.890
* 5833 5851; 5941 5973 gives 1.00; 0.902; 0.898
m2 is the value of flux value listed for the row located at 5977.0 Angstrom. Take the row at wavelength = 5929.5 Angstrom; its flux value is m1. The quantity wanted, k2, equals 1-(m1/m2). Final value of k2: 0.014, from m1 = 7.77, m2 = 7.88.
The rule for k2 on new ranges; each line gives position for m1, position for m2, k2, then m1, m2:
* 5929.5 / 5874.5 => 0.015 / 7.77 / 7.89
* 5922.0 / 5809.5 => 0.004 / 7.89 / 7.92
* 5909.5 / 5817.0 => -0.011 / 7.93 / 7.84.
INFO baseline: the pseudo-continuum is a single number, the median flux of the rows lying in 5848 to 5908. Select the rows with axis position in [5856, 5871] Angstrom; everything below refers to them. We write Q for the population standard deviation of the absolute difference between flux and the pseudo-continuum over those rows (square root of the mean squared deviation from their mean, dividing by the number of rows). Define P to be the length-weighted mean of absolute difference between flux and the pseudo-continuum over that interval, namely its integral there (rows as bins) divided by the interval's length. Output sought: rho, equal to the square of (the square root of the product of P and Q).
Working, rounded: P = 0.07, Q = 0.03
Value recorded 0.002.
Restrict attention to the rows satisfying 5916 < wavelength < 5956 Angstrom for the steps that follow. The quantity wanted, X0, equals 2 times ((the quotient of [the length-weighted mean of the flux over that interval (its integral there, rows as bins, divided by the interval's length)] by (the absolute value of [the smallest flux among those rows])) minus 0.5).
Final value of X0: 1.05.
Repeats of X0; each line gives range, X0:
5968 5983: 1.05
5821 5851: 1.03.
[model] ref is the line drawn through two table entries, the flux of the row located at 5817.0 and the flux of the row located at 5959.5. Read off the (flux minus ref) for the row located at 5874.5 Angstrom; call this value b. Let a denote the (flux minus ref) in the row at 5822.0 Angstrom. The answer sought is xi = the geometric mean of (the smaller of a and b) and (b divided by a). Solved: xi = 0.04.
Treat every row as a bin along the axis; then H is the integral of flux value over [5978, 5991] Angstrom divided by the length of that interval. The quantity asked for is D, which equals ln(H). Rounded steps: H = 7.9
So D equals 2.07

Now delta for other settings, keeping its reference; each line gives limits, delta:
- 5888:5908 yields 5892.0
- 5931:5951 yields 5934.5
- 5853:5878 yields 5862.0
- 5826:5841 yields 5837.0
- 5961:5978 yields 5977.0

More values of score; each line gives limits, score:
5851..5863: 5852.0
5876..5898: 5877.0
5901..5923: 5909.5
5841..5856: 5847.0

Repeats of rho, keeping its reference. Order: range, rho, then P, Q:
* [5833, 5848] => 0.021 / 0.32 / 0.07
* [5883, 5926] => 0.197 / 0.47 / 0.42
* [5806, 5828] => 0.035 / 0.30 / 0.12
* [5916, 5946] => 0.013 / 0.13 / 0.10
